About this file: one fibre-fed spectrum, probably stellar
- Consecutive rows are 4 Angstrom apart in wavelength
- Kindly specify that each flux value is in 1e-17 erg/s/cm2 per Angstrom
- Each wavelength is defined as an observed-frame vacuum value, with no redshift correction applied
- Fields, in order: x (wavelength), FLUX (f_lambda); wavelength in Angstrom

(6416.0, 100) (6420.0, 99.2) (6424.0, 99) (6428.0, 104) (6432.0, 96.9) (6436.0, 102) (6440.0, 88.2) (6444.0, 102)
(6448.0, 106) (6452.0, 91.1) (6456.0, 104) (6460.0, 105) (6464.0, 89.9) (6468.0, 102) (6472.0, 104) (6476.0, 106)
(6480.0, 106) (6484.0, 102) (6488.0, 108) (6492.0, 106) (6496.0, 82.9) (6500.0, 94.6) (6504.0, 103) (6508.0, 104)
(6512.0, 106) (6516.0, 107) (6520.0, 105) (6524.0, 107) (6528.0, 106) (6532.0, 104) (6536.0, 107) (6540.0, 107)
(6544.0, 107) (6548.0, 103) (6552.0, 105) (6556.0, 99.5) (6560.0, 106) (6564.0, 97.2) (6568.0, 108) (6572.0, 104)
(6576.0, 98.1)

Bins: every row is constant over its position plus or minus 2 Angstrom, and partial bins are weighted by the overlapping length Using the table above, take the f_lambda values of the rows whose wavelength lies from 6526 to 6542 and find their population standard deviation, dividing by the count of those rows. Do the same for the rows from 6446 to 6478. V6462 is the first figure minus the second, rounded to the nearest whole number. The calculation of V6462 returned -5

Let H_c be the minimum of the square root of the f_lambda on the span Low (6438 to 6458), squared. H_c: 88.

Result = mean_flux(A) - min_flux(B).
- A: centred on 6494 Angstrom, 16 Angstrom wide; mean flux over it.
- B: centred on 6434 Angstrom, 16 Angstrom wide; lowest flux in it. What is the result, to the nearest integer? 10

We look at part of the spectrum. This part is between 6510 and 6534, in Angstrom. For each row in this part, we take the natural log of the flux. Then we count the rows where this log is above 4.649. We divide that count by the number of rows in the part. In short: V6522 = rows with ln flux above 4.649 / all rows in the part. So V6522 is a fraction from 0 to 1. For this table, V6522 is 0.8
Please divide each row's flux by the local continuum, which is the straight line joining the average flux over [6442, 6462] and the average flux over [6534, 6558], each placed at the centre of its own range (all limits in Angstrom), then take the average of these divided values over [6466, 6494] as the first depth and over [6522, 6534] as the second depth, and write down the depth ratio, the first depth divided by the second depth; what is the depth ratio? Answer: 1.01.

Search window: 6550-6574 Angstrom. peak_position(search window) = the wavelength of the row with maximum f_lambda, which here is 6568.0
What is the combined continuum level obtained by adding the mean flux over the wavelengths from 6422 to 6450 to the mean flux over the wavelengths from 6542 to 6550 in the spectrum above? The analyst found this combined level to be 205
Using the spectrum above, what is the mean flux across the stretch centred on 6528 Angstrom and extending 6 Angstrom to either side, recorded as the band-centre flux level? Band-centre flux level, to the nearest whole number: 106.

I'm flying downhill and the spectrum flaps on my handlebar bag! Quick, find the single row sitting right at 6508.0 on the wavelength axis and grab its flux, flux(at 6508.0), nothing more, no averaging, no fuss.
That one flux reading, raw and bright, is 104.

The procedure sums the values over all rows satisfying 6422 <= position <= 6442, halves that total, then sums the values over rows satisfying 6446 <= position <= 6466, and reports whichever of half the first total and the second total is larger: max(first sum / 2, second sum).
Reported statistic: 496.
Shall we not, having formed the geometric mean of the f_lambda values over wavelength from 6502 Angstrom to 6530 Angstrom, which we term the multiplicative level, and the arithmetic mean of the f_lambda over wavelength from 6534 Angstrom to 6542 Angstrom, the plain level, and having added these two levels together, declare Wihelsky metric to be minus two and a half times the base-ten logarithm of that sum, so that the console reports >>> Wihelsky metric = -5.82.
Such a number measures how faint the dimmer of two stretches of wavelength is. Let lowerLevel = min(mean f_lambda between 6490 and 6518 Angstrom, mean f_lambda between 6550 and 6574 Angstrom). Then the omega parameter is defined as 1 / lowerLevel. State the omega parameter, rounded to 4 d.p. 0.0100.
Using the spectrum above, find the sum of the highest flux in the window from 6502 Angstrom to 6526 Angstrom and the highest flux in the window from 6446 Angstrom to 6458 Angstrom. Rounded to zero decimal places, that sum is 213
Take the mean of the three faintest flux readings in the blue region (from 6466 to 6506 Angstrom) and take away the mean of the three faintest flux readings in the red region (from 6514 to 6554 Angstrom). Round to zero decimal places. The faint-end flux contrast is -11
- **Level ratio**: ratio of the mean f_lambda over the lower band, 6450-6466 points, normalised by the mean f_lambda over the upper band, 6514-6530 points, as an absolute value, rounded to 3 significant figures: 0.918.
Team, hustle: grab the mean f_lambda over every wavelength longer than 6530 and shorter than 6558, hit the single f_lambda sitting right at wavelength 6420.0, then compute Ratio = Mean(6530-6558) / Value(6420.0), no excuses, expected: 1.05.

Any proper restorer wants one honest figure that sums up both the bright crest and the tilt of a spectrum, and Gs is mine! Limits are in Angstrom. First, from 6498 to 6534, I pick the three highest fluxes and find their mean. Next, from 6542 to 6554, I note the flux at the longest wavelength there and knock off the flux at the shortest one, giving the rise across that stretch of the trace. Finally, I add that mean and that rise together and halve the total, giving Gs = 52.3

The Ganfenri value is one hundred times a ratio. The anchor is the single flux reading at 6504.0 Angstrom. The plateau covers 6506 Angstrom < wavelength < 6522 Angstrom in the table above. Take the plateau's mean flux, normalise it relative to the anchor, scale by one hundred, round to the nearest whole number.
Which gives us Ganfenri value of 102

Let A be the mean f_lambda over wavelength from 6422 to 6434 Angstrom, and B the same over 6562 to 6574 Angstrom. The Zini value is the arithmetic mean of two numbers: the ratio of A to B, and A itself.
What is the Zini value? 50.5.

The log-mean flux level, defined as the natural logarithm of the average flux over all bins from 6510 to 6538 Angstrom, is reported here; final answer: 4.66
